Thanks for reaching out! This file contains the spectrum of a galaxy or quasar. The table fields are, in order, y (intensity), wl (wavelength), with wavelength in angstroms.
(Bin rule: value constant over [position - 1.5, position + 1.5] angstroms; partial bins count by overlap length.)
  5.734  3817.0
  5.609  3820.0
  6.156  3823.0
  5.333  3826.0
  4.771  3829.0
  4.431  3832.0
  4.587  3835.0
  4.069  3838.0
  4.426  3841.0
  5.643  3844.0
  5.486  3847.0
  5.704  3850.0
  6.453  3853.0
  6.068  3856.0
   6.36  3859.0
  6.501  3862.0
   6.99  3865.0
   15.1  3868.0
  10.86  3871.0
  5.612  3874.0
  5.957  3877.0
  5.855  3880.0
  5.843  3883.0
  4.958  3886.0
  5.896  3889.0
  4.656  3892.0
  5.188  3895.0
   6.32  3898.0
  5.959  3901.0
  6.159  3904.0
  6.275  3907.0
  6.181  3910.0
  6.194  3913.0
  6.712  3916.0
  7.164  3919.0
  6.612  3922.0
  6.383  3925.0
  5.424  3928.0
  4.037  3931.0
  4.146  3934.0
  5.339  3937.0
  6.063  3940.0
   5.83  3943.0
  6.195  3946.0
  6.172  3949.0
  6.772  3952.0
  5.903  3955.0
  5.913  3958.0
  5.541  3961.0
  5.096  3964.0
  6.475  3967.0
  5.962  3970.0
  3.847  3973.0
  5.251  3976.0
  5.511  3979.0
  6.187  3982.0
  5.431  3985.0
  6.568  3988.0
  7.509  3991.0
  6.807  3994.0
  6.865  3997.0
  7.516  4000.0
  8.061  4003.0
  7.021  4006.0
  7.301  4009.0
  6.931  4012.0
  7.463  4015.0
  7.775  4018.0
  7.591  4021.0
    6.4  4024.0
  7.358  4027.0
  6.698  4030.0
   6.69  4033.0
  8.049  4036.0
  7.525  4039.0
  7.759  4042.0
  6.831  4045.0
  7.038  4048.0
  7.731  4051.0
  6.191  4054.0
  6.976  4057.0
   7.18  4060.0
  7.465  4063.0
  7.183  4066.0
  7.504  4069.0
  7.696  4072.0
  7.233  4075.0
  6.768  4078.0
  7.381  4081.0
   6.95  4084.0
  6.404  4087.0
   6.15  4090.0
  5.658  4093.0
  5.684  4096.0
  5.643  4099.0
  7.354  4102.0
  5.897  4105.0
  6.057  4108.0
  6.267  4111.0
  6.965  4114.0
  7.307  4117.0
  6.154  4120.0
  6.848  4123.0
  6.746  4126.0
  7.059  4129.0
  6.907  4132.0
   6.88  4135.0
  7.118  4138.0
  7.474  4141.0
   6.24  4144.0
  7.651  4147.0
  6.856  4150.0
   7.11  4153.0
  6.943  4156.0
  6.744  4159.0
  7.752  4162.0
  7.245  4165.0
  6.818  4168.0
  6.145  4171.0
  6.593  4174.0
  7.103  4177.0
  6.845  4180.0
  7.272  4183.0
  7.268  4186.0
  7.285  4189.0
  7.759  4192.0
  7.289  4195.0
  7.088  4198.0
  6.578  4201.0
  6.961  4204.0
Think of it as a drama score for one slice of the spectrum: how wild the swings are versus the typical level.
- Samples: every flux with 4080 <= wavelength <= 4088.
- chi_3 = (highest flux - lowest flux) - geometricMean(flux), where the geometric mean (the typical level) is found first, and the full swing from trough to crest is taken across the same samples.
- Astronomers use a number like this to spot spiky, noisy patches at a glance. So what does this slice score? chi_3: -5.9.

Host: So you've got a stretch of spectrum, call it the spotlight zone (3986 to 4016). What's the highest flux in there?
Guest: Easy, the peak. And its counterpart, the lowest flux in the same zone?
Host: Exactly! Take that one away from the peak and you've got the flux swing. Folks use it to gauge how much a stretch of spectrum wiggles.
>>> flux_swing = 1.5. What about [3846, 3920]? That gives 10.4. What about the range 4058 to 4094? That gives 2.0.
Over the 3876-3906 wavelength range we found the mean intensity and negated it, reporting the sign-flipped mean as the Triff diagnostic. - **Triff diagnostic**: -5.68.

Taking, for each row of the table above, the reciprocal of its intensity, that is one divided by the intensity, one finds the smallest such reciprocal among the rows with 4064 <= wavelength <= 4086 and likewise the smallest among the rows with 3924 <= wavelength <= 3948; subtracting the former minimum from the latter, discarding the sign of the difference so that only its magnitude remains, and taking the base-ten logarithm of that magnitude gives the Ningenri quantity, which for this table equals -1.57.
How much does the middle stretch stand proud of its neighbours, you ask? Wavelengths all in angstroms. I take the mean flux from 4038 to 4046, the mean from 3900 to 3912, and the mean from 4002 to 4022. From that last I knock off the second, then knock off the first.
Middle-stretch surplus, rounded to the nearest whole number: -6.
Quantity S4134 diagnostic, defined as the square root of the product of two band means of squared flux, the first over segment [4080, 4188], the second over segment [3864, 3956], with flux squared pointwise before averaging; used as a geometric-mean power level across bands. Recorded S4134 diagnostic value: 45.1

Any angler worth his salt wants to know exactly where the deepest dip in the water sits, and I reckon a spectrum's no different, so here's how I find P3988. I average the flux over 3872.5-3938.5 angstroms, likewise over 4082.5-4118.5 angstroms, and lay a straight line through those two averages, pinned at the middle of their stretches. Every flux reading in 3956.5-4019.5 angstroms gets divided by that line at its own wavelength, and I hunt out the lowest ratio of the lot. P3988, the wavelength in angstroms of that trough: 3973.0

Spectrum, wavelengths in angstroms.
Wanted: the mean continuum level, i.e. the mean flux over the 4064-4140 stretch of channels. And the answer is 6.7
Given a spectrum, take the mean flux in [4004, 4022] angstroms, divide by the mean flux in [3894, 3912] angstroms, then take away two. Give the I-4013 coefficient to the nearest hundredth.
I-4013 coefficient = -0.78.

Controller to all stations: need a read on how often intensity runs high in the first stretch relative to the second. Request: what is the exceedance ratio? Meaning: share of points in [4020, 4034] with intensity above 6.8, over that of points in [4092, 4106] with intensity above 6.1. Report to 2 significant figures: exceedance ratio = 2.0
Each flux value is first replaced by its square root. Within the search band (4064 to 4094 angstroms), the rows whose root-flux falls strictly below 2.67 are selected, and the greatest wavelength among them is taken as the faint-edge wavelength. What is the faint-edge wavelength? 4093.0 angstroms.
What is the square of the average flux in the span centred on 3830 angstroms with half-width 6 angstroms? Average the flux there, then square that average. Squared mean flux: 23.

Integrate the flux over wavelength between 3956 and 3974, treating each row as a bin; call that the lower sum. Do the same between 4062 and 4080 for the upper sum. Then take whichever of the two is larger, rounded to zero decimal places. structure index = 132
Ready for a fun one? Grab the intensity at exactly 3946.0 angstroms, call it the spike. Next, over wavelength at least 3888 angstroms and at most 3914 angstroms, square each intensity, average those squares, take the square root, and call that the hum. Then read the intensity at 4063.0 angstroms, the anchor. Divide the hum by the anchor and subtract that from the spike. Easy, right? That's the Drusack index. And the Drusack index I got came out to 5.41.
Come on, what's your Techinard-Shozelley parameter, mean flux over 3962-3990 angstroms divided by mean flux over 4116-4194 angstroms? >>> 0.80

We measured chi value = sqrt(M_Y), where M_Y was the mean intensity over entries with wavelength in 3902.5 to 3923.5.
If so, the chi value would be 2.54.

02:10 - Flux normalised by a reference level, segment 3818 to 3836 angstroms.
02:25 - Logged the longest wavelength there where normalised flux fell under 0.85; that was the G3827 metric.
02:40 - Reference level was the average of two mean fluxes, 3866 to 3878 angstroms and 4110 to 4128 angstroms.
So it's 3835.0 angstroms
